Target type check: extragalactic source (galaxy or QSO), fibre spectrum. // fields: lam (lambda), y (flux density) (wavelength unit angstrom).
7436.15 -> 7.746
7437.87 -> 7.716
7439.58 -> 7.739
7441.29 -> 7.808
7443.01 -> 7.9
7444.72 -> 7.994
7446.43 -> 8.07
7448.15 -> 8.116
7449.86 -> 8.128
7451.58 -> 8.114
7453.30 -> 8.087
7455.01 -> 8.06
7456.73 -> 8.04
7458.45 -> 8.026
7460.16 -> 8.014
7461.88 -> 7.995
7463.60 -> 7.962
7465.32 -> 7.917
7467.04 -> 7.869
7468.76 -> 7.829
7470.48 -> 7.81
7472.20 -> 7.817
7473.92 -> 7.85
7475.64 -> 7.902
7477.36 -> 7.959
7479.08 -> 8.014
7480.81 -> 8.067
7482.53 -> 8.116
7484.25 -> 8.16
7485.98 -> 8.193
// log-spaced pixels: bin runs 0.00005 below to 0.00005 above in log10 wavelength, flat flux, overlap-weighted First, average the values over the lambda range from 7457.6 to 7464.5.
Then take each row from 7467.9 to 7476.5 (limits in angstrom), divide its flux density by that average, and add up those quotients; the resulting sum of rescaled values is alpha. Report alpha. 4.90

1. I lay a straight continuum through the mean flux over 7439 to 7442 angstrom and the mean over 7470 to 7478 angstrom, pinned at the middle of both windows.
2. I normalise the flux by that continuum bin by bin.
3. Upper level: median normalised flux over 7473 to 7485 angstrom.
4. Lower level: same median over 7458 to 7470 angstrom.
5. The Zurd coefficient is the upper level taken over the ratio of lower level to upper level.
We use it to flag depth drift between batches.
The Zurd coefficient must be 1.02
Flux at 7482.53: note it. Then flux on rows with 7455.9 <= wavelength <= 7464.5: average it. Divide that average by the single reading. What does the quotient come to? 0.99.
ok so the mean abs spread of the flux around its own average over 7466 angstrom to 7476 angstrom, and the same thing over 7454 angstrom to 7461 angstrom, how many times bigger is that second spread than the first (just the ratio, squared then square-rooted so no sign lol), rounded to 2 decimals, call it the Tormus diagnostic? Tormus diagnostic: 0.55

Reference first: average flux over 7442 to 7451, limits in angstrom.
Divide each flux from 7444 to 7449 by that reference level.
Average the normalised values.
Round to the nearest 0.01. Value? 1.00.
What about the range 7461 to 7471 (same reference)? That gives 0.98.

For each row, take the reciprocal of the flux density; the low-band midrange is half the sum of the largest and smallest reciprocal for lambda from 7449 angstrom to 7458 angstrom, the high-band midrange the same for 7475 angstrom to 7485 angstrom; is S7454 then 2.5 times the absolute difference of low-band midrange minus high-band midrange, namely 0.0021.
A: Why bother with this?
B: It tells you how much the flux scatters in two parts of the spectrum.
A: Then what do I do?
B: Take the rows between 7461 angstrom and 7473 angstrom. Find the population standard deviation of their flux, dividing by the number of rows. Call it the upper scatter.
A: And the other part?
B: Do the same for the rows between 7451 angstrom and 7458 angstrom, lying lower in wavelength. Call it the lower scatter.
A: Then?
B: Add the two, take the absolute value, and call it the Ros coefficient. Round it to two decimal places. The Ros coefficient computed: 0.10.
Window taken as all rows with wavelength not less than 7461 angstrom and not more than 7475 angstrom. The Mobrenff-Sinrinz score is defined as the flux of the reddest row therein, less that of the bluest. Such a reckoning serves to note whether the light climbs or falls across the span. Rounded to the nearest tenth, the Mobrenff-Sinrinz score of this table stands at -0.1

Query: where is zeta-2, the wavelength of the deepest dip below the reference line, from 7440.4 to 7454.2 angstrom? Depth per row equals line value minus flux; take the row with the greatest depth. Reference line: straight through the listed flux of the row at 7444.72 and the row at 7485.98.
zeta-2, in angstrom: 7441.29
